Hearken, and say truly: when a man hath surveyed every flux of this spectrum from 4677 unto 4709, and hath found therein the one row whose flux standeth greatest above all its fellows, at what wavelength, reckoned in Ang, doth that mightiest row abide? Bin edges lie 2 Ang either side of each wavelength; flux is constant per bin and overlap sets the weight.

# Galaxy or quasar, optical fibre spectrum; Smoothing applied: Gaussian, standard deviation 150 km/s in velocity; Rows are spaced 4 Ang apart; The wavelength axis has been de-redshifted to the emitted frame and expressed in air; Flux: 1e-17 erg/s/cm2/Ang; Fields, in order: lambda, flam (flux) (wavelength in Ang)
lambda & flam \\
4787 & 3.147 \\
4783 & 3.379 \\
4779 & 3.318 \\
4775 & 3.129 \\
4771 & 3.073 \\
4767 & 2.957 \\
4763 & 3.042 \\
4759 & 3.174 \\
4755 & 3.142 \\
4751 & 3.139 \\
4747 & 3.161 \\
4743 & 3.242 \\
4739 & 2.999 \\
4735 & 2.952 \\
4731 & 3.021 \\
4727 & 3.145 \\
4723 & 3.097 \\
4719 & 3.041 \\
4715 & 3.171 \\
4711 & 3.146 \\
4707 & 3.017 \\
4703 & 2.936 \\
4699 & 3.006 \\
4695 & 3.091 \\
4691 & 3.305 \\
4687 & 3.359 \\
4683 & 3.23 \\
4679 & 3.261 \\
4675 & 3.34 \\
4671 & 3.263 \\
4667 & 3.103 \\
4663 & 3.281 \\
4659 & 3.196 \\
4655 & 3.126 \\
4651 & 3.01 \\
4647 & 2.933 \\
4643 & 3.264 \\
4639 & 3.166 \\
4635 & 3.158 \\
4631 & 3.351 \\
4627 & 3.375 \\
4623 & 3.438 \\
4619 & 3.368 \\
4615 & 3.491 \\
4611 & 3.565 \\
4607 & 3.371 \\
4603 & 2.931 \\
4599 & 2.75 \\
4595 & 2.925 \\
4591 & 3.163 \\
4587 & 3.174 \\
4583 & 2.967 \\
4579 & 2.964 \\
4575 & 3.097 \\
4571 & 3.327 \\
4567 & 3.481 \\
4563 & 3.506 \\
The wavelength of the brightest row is 4687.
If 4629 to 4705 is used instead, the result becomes 4687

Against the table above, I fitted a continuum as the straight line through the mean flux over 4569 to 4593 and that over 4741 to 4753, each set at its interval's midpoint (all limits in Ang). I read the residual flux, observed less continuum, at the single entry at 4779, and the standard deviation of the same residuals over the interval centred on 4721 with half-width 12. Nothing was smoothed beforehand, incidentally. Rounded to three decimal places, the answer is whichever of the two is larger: 0.125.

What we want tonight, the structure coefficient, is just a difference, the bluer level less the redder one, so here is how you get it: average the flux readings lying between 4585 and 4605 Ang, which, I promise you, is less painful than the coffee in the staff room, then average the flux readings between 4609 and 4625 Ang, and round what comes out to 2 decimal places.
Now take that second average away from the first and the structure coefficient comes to -0.48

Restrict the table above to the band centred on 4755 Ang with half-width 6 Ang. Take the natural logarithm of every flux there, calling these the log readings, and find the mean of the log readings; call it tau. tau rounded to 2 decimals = 1.15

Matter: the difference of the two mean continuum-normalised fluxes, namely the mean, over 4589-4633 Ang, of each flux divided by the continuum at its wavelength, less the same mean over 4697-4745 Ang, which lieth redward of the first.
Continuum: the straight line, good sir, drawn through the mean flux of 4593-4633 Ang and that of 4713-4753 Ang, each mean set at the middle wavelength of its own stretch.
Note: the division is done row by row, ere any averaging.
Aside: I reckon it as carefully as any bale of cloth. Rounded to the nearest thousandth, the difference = 0.012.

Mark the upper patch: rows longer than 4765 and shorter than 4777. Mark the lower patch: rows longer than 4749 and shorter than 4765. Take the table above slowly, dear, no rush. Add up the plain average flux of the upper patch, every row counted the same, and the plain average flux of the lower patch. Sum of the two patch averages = 6.18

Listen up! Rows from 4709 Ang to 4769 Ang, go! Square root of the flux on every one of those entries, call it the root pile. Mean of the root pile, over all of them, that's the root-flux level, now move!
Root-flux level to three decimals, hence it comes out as 1.759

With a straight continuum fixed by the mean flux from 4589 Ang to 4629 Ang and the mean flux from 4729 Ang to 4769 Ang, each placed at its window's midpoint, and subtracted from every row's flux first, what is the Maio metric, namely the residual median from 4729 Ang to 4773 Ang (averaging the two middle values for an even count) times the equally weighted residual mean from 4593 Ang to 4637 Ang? 0.0002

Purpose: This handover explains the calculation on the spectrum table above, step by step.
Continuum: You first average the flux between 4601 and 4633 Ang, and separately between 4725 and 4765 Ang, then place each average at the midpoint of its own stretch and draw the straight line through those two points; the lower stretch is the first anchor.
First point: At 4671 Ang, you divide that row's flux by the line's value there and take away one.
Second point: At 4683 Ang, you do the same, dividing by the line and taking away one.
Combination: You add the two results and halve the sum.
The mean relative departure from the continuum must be 0.00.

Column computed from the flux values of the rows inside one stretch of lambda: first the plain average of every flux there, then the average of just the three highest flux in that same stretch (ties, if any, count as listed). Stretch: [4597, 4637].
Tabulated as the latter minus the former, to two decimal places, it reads 0.22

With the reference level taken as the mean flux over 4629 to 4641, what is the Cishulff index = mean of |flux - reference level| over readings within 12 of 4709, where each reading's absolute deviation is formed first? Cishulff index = 0.17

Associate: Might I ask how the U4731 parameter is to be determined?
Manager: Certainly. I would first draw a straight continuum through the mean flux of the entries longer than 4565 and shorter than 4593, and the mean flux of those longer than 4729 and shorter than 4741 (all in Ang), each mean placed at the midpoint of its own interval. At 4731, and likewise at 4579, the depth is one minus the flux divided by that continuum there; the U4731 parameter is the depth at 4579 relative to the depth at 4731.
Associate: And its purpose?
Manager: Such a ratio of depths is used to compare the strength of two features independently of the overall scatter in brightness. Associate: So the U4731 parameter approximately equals -7.5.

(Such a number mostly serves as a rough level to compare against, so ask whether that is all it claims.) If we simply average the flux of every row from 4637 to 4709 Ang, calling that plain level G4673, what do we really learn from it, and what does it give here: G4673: 3.16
